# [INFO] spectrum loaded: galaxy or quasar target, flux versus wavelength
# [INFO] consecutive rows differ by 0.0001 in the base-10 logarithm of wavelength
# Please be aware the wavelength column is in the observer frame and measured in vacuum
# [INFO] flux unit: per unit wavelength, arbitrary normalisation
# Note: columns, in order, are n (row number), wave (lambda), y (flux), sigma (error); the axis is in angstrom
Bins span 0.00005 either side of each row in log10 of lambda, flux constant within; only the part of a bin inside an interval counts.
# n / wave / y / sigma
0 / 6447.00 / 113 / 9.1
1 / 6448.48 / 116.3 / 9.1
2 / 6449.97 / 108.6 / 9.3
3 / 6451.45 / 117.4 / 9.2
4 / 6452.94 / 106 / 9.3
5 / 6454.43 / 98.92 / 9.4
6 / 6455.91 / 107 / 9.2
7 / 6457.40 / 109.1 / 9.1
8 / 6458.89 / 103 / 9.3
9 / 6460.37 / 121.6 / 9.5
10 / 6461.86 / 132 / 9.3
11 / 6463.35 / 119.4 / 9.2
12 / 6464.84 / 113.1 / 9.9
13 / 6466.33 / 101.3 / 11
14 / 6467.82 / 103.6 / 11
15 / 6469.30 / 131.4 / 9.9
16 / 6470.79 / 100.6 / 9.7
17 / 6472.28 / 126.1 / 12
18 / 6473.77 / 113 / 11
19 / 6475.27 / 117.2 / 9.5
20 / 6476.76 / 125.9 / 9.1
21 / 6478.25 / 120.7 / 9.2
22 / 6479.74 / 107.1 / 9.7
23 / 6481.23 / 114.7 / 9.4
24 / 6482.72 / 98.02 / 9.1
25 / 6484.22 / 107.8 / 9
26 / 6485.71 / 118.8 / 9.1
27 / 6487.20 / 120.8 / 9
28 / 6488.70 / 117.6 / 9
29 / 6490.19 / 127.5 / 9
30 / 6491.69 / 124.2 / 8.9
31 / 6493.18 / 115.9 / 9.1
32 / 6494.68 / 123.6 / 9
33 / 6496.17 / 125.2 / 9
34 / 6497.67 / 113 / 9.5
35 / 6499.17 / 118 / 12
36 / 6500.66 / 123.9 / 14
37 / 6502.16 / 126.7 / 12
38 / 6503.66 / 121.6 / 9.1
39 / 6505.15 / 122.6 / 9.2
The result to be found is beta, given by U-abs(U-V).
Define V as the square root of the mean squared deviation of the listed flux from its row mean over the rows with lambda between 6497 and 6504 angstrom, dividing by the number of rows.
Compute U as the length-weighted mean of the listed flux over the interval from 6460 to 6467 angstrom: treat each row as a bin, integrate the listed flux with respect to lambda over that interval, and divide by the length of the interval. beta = 5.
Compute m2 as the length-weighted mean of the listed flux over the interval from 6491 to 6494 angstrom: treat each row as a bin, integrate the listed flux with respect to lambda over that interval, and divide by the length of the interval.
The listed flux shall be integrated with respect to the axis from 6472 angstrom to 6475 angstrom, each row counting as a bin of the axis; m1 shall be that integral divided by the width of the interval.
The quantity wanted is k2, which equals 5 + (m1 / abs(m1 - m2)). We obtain 57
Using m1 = 118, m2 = 120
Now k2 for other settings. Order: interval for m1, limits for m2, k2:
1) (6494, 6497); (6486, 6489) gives 30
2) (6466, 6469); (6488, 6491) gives 12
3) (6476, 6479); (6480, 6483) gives 13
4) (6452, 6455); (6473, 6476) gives 14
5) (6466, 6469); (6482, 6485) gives 31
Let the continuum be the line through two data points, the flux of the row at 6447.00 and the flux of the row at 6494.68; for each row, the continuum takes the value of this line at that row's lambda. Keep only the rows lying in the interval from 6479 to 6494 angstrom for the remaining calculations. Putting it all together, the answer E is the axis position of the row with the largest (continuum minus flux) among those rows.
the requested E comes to 6482.72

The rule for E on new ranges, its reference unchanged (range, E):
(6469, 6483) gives 6482.72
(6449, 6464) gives 6454.43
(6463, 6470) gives 6466.33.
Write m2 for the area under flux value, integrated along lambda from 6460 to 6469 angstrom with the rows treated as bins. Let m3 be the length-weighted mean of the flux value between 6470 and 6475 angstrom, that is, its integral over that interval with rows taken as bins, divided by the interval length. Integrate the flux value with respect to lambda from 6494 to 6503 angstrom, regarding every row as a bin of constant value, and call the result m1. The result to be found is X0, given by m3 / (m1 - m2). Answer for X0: 2.1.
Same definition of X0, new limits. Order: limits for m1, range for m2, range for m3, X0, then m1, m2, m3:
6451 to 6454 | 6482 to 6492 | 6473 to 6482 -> -0.1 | 329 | 1160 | 116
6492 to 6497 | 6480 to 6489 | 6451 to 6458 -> -0.3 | 609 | 1011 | 107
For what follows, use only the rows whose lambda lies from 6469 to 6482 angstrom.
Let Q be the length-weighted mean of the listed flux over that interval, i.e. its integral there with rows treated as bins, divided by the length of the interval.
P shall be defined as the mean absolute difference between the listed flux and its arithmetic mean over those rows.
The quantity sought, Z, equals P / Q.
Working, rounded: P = 8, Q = 117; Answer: 0.07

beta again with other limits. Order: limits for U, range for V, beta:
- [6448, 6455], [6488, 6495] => 4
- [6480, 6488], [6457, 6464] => 10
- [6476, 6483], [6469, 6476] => 11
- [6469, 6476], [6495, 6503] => 5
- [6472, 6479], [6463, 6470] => 11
